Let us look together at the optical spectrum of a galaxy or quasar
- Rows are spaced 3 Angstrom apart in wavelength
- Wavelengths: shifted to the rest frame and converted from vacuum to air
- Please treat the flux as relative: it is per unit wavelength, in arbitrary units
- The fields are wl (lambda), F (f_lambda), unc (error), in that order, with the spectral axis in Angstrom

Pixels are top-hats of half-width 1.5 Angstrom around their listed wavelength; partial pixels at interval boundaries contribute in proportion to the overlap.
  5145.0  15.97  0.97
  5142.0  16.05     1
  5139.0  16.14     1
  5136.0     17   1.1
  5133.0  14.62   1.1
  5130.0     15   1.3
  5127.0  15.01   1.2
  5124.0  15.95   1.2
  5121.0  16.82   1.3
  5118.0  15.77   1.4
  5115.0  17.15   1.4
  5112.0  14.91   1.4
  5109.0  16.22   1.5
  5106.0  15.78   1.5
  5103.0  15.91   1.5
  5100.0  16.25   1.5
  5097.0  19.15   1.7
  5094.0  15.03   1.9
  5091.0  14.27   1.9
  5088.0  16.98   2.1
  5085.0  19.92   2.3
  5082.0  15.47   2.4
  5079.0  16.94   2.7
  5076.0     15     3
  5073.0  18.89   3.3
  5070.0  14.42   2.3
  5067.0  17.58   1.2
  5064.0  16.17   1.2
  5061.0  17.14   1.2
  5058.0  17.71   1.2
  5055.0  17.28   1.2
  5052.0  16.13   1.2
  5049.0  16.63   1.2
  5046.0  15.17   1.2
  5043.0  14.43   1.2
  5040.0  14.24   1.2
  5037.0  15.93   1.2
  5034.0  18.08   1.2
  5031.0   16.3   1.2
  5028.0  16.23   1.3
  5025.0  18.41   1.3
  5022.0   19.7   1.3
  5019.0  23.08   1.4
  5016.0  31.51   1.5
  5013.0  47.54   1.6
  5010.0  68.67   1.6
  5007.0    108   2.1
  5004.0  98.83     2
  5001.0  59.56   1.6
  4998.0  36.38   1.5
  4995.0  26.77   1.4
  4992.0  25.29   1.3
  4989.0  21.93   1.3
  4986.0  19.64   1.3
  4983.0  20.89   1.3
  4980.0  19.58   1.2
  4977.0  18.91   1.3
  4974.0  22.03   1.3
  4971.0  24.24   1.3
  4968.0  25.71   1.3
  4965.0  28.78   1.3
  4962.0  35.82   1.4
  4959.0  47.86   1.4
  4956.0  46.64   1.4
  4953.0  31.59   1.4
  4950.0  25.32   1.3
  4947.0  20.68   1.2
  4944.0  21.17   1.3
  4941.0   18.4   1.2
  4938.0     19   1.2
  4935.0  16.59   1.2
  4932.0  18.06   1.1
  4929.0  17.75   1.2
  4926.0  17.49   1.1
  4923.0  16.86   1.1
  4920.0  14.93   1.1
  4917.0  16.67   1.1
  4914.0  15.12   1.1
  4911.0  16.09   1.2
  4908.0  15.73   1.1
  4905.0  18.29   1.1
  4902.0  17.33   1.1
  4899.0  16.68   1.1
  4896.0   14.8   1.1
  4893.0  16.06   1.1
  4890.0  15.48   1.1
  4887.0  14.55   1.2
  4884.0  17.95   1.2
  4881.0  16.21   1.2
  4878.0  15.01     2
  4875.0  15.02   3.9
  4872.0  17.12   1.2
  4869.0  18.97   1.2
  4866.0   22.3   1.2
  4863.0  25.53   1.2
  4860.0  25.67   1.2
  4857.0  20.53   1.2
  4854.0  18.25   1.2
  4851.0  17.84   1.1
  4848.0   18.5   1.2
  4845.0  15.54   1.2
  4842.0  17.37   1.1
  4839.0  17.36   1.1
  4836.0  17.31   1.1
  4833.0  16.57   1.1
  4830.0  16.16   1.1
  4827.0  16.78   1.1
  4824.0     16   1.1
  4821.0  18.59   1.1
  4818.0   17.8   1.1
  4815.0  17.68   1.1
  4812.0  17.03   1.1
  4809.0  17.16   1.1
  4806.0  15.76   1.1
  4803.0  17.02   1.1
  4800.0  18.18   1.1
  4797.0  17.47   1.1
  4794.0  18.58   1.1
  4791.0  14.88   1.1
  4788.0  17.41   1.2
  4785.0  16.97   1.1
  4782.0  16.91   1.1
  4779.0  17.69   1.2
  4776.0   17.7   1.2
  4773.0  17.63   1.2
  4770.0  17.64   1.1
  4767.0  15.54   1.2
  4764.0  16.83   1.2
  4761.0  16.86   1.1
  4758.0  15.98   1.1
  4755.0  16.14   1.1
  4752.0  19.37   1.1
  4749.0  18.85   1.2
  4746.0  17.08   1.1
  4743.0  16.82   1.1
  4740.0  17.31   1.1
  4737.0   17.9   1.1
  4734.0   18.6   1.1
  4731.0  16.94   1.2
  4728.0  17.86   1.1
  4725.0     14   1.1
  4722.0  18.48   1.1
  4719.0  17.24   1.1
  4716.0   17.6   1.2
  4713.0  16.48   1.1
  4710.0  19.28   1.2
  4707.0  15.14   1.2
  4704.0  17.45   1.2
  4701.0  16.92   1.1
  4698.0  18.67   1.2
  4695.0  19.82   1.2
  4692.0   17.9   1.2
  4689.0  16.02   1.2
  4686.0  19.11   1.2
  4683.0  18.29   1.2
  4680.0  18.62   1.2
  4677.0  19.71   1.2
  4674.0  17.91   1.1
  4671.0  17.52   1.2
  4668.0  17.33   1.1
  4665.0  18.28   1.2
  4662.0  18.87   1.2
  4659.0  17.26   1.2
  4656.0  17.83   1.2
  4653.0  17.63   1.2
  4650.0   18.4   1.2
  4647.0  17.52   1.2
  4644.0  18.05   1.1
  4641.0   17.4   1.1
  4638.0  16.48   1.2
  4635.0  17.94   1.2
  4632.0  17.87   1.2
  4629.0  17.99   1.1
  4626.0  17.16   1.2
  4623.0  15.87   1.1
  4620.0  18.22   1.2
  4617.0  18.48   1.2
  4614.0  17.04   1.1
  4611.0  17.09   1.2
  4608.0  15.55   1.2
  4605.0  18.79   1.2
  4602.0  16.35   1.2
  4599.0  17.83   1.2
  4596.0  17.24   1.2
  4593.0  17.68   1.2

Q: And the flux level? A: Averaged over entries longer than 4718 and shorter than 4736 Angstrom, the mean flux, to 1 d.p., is 17.2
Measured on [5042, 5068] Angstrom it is 16.5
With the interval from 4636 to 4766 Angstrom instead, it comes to 17.6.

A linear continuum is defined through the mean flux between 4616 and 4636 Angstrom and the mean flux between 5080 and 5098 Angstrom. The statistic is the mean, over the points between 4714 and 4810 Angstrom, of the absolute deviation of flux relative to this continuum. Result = 0.82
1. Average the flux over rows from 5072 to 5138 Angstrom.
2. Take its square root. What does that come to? 4.03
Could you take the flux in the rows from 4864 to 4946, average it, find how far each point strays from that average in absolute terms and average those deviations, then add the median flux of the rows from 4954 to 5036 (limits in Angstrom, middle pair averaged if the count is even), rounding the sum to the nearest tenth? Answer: 26.7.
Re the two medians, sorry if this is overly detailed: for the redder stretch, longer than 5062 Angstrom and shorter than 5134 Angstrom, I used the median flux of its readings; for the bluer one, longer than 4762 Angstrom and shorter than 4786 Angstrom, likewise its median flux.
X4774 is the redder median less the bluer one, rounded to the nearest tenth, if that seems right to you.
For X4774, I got -1.4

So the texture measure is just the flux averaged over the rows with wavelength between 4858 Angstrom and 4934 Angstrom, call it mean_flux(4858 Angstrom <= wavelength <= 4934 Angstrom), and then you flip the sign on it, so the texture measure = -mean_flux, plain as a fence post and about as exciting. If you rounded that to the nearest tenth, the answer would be -17.4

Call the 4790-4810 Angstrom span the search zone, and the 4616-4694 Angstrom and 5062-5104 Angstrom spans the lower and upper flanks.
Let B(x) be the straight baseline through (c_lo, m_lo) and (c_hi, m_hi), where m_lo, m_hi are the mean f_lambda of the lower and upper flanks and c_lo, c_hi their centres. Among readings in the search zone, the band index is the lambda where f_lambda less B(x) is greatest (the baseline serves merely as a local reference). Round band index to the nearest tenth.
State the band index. 4794.0 Angstrom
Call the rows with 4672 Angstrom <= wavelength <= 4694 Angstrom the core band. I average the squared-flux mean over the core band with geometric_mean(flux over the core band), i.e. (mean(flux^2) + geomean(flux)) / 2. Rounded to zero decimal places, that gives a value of 176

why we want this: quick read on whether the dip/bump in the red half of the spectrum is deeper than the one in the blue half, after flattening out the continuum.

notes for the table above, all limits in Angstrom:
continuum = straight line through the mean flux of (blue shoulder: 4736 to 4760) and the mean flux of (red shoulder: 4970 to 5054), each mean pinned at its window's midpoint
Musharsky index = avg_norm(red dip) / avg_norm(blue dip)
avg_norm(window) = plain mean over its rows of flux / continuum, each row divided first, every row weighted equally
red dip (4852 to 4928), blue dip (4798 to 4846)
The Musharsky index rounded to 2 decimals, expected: 0.89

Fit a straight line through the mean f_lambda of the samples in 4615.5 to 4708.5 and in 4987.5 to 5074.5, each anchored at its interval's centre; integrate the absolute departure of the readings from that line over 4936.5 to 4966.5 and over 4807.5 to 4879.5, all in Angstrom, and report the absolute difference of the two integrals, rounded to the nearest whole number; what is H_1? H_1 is 146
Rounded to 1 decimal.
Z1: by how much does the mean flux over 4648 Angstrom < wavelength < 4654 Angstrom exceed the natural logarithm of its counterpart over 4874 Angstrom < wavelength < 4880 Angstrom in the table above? 15.3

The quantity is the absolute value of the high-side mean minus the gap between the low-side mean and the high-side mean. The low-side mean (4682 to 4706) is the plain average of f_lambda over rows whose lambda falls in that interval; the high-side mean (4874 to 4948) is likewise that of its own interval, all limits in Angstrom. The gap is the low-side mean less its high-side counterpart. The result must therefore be 16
